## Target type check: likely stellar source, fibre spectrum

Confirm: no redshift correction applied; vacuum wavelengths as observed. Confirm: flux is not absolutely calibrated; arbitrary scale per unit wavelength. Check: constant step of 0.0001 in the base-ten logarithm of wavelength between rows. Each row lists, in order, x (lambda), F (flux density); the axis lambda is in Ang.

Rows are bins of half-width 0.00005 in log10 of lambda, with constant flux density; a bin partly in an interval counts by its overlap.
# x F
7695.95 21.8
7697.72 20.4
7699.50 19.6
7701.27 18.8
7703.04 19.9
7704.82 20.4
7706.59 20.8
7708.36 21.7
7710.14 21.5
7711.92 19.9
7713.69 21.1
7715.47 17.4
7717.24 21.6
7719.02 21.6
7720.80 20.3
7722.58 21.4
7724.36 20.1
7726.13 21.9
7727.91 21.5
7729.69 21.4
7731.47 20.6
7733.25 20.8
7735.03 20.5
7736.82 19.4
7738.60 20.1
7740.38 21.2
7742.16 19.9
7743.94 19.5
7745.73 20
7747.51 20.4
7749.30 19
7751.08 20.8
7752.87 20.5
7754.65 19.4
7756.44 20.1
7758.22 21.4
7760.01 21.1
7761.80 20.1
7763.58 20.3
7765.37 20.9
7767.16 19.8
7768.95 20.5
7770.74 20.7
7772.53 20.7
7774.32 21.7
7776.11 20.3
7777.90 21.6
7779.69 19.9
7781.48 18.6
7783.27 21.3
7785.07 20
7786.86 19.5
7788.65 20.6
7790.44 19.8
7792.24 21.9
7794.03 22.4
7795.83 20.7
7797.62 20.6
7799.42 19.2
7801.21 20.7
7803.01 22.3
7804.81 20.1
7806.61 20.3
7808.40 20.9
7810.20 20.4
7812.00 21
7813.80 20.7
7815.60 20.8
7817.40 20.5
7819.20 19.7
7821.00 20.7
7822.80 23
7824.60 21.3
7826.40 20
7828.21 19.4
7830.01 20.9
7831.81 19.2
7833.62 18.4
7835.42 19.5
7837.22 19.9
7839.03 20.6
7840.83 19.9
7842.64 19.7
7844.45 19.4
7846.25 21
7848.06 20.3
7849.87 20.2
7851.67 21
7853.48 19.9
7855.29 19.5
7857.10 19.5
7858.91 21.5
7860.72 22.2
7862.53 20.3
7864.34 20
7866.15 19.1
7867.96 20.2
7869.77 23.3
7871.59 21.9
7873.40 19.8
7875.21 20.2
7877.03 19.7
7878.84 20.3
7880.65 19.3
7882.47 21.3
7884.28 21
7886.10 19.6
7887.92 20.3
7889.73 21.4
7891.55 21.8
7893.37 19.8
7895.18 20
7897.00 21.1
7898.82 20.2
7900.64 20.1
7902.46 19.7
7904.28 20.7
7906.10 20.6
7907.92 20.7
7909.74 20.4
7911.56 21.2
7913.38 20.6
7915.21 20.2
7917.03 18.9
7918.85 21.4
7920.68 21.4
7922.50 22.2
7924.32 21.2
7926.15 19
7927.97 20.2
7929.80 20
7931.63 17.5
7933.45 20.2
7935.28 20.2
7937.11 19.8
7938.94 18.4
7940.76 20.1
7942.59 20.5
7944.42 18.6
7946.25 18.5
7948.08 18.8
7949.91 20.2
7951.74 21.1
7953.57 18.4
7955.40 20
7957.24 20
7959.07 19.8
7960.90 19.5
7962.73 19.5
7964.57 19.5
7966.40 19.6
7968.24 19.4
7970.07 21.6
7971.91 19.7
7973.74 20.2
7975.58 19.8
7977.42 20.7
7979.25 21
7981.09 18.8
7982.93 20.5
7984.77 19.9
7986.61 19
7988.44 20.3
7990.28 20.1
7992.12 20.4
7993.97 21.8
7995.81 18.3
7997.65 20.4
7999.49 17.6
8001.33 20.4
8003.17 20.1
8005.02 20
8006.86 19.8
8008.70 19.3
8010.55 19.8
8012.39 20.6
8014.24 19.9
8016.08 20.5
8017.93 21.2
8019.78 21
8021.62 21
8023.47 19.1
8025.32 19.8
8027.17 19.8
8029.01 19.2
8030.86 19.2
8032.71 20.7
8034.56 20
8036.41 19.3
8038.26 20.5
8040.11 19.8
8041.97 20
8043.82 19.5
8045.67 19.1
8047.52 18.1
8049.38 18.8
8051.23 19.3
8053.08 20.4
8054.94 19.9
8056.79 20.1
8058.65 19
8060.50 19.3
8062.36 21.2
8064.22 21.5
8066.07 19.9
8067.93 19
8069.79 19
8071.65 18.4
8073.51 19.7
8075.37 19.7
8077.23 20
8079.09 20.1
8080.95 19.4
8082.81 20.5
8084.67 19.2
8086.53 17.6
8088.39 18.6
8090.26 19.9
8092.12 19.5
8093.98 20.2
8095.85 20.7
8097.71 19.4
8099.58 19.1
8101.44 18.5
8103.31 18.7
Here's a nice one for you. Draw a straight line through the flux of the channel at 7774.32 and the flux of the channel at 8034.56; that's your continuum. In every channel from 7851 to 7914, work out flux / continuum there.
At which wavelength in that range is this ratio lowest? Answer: 7866.15 Ang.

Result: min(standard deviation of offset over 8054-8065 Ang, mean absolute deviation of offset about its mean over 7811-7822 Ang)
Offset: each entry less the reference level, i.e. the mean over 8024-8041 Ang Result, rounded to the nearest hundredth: 0.31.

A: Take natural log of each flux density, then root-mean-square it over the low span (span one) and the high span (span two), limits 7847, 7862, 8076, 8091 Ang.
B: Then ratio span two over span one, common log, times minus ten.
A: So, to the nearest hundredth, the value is 0.08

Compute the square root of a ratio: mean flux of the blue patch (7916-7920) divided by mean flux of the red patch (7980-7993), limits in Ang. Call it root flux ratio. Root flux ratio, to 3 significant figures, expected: 1.01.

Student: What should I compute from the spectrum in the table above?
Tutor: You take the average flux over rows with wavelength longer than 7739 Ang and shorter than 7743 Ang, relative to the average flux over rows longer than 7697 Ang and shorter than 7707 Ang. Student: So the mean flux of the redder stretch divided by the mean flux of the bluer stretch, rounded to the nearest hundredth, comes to 1.03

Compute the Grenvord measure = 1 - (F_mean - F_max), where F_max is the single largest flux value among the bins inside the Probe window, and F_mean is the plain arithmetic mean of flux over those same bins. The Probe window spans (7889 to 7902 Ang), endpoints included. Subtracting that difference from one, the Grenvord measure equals 2.2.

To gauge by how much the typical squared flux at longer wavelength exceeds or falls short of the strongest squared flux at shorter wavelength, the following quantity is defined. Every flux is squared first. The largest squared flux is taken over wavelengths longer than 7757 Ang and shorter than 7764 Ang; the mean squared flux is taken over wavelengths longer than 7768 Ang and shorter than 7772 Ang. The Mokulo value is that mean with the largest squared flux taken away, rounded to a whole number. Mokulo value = -34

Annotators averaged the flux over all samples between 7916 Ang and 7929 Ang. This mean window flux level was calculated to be 20.6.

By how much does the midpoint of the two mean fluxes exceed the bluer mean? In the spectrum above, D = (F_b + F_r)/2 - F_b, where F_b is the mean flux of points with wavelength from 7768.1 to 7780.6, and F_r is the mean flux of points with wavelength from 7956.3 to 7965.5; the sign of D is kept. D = -0.56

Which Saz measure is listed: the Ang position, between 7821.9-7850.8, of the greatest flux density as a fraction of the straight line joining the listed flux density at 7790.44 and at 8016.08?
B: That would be 7822.80 Ang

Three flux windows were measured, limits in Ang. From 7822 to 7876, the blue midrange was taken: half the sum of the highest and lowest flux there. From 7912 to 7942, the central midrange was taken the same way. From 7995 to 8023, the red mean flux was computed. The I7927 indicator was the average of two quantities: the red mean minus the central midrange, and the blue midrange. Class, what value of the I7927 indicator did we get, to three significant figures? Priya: 10.5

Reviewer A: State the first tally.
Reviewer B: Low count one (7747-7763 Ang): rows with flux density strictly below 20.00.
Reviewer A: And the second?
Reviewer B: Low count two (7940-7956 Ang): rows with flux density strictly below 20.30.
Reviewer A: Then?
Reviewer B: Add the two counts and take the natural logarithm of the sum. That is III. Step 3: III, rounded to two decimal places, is 2.20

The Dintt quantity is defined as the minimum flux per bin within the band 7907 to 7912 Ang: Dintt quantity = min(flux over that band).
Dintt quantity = 20.4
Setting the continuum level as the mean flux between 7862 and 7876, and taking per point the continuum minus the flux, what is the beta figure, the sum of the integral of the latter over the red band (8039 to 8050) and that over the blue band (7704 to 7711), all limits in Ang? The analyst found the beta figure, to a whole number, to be 12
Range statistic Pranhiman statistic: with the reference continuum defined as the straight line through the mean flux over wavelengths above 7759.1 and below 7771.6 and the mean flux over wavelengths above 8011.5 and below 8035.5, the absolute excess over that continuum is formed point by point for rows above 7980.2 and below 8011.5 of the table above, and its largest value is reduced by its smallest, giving 2.5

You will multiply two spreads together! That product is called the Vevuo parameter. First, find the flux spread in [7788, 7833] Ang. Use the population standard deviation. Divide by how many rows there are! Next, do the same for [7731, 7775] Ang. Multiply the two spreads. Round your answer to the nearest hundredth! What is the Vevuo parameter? 0.60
